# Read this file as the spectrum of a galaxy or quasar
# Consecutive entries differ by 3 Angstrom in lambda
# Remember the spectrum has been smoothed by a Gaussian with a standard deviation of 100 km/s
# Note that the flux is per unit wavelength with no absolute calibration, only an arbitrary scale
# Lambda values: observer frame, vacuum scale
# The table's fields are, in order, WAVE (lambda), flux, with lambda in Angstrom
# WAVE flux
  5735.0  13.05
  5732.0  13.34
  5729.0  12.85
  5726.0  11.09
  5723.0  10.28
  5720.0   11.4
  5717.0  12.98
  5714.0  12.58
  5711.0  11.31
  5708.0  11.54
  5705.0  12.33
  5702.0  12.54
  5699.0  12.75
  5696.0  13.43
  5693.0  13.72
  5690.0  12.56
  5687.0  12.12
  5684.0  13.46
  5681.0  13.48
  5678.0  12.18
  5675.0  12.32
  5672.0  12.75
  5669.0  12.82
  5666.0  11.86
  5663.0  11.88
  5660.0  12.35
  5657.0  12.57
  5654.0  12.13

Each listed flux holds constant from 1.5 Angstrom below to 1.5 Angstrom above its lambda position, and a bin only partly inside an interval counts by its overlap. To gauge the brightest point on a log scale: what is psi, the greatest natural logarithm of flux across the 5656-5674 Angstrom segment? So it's 2.55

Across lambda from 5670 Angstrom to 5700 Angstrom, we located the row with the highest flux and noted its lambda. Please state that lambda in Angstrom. 5693.0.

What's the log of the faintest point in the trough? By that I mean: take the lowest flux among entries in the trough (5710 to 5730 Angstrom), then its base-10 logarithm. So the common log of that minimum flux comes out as 1.01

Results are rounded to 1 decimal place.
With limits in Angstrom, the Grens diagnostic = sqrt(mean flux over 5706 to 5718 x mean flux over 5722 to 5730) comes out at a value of 11.7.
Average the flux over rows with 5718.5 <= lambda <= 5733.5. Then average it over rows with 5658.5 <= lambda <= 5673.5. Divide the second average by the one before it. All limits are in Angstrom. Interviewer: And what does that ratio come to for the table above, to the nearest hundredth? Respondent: 1.05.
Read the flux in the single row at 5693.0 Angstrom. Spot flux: 13.72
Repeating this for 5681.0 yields 13.48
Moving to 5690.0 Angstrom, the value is 12.56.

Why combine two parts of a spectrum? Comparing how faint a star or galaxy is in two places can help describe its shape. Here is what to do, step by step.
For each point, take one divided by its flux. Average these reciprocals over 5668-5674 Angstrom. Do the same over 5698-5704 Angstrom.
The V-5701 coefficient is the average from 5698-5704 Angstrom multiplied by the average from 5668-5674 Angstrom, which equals 0.0062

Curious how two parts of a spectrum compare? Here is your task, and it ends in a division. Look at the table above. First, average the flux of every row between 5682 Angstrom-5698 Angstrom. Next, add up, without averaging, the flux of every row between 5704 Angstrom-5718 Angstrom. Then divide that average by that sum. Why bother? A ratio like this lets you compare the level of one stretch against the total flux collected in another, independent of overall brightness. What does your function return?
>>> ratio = 0.215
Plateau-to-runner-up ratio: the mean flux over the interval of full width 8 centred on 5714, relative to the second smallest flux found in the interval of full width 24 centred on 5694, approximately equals 1.00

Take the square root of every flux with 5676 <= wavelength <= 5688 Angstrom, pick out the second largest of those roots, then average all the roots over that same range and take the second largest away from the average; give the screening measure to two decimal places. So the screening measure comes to -0.09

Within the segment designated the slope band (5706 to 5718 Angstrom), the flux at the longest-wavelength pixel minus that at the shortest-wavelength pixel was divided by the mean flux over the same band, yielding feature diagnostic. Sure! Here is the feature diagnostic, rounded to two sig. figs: 0.12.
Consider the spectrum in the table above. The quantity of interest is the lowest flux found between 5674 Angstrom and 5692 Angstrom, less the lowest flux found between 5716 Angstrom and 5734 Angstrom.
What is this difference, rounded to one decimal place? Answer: 1.8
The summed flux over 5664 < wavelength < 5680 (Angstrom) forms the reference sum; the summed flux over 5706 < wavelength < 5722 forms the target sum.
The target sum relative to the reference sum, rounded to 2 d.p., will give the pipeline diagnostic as 0.97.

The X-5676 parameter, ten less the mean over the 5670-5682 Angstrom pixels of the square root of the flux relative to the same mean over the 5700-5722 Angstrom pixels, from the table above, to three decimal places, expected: 8.976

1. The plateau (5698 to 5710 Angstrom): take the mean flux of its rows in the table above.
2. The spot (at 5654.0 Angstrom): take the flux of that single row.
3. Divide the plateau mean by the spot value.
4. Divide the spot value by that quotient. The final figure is 12.0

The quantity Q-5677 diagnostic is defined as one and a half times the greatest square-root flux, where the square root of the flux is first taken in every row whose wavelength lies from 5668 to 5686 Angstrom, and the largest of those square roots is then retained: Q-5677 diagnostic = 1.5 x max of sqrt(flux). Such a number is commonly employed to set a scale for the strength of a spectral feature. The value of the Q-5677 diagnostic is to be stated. 5.51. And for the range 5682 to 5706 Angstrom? 5.56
